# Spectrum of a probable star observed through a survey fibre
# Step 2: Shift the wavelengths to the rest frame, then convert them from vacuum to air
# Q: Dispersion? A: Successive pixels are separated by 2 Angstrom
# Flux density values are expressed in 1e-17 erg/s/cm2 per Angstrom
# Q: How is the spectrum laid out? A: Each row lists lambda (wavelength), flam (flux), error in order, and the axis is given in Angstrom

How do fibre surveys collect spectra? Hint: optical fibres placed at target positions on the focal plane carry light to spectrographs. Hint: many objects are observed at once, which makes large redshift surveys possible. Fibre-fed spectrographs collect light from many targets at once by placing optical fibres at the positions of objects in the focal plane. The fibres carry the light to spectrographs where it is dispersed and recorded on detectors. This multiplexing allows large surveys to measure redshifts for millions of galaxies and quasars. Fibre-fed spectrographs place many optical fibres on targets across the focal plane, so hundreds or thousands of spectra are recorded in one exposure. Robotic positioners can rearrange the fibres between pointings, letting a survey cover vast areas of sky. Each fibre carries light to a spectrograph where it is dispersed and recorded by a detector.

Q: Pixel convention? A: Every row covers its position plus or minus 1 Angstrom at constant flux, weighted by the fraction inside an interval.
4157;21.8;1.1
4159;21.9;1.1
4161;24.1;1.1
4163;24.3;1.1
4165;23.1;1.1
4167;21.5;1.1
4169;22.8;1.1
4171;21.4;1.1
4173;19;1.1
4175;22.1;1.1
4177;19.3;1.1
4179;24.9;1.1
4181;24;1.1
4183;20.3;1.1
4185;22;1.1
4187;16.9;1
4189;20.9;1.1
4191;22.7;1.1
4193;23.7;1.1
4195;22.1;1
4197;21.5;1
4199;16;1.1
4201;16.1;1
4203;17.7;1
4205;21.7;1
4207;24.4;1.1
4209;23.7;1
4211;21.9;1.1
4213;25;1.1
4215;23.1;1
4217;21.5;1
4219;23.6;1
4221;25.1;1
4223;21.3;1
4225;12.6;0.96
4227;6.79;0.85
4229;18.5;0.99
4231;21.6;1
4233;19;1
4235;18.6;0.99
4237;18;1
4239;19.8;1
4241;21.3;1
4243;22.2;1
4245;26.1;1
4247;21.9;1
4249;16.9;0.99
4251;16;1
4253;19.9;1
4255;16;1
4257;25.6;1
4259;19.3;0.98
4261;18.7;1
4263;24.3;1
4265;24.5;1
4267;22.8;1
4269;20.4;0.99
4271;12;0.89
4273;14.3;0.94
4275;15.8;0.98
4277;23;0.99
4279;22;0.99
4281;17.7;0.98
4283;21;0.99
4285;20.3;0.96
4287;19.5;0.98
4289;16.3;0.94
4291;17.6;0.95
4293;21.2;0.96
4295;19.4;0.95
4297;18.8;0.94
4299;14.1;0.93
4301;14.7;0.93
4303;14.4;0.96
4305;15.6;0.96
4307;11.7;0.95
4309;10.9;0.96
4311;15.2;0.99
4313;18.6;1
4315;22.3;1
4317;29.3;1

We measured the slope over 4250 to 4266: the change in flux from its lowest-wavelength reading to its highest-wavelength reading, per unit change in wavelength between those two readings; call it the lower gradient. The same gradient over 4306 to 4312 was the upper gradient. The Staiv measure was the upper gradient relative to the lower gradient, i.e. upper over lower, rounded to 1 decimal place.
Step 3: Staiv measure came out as 1.4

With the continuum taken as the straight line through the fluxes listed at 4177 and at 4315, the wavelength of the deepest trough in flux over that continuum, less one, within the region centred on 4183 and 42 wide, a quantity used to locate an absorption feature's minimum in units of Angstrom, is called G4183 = 4199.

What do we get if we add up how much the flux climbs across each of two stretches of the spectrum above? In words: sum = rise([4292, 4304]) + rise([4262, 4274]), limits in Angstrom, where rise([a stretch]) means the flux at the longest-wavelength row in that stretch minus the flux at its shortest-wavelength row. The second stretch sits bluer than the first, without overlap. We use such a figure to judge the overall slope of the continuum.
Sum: -17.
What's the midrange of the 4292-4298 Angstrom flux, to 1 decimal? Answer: 20.0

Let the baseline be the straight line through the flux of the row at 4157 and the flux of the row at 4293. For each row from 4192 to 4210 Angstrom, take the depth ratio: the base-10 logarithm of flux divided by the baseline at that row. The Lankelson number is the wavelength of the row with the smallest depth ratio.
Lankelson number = 4199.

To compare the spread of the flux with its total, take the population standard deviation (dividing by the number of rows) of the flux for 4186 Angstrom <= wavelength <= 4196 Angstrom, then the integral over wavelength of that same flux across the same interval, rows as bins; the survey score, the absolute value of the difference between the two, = 210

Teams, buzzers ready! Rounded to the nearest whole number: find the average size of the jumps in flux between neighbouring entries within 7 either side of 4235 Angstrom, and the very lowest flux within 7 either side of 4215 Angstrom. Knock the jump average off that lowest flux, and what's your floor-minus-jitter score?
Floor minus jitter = 20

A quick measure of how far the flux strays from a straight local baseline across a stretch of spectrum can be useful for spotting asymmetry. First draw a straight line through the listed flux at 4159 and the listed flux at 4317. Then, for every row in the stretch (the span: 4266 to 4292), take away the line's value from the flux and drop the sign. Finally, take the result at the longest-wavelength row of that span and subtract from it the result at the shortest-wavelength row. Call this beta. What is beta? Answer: 6.3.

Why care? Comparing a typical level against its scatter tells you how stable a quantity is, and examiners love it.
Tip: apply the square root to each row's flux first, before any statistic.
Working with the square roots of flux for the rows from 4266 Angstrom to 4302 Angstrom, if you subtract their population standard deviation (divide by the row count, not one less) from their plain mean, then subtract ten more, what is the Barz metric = -6.11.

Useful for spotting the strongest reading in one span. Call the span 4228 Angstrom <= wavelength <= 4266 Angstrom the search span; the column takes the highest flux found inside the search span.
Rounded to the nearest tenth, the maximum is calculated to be 26.1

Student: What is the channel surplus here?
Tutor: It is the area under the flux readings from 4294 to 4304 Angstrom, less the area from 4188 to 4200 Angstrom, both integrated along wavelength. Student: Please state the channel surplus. -91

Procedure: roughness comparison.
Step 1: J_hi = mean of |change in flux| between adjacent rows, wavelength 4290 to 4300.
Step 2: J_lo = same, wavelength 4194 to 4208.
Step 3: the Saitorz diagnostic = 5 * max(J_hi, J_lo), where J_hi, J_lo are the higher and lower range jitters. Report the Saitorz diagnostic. 13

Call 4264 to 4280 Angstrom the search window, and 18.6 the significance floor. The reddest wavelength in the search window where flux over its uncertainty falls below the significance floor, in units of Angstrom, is 4275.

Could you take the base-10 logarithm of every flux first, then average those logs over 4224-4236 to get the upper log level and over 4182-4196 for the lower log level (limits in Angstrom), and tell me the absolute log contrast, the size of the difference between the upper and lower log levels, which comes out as 0.14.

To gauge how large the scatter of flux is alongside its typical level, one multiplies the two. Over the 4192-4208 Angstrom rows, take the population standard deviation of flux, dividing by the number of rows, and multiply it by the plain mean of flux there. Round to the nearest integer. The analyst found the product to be 64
